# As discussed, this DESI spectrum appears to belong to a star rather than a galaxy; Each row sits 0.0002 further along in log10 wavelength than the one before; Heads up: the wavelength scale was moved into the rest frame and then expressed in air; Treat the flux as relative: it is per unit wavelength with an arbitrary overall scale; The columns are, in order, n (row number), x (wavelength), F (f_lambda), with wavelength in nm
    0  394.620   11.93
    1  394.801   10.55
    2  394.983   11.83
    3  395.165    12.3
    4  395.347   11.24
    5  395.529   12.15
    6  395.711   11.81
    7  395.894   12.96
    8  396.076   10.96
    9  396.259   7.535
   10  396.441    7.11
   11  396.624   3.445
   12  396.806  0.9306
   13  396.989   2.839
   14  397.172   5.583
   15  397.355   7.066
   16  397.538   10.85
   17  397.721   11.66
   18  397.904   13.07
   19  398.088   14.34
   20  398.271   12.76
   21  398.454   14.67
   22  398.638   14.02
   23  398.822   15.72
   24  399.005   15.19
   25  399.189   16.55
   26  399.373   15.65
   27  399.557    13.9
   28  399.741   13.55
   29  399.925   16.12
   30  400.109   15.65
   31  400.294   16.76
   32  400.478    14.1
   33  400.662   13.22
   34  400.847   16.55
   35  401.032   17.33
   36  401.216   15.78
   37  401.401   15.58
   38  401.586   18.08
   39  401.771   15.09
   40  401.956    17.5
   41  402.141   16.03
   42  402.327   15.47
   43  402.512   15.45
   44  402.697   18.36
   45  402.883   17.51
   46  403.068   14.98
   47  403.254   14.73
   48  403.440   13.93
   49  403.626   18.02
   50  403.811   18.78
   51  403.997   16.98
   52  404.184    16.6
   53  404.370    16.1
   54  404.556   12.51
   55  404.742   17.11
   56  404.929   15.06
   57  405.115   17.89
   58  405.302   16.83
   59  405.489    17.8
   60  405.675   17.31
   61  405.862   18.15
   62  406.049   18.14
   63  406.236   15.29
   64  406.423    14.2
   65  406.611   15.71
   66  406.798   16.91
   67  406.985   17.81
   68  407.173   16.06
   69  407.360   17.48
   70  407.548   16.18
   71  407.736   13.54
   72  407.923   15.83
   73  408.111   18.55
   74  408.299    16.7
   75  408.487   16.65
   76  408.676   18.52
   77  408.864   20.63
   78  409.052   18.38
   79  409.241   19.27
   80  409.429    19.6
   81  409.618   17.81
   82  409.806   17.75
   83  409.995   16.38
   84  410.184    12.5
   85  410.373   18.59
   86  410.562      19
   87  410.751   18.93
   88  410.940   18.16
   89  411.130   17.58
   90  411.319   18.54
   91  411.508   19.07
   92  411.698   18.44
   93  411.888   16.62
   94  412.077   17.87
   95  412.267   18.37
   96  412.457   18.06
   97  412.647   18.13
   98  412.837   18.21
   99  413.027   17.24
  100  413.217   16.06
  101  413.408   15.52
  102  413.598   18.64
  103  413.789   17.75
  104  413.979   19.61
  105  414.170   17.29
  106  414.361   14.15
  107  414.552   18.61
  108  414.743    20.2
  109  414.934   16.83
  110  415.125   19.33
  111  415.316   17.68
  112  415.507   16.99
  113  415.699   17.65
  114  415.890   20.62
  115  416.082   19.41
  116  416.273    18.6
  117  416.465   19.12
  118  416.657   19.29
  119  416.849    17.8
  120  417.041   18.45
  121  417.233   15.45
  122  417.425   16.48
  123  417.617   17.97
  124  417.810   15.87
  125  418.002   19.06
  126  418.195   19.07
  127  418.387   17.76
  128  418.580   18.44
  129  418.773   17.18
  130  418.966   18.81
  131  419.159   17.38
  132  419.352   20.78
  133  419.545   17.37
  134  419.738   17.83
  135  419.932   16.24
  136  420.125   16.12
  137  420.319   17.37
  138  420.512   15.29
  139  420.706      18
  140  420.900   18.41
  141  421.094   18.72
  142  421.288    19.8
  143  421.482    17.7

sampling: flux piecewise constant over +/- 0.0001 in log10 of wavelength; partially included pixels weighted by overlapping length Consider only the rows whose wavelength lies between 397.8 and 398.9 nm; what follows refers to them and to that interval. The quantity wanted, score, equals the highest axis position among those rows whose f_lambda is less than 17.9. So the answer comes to 398.822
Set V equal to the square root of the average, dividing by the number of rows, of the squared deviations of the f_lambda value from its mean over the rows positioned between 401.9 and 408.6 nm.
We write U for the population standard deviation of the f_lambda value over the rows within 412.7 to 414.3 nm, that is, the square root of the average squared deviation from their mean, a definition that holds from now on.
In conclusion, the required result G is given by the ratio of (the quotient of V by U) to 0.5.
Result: 2.4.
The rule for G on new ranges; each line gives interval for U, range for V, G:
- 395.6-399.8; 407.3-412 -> 0.8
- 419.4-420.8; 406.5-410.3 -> 4.0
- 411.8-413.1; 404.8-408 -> 4.7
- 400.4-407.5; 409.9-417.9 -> 2.0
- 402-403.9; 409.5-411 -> 2.5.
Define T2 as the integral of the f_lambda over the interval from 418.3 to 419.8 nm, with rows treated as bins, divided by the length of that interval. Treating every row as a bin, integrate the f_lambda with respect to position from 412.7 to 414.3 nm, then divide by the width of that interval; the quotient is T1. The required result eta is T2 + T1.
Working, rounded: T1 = 17.5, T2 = 18.2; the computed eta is 36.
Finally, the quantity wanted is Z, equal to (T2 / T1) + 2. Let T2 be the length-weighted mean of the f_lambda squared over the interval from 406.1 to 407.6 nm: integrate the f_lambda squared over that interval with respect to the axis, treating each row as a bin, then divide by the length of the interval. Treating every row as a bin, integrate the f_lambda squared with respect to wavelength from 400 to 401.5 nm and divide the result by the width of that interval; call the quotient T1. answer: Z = 3.08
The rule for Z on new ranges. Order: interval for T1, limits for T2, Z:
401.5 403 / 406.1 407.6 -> 2.95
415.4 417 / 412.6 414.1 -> 2.89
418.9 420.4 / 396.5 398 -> 2.21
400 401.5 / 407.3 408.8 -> 3.15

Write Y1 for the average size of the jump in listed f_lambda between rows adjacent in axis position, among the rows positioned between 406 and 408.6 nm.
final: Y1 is 1.7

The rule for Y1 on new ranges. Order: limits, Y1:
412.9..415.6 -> 2.1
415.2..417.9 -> 1.3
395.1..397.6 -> 2.0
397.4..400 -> 1.3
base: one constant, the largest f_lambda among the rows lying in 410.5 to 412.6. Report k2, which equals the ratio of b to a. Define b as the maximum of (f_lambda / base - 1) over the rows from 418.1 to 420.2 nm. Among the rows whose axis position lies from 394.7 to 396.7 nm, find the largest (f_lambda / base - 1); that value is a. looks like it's -0.3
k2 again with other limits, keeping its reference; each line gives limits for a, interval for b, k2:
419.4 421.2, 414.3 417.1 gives -4.4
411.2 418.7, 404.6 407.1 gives -0.6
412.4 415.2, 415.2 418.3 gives 1.4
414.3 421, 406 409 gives 0.9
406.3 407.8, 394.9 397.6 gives 4.8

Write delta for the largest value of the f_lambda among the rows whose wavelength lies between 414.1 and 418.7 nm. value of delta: 20.62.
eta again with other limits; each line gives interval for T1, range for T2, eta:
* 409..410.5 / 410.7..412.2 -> 36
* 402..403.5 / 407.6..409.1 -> 33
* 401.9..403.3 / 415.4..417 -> 35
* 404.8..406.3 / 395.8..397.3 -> 24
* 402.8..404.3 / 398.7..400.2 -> 32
